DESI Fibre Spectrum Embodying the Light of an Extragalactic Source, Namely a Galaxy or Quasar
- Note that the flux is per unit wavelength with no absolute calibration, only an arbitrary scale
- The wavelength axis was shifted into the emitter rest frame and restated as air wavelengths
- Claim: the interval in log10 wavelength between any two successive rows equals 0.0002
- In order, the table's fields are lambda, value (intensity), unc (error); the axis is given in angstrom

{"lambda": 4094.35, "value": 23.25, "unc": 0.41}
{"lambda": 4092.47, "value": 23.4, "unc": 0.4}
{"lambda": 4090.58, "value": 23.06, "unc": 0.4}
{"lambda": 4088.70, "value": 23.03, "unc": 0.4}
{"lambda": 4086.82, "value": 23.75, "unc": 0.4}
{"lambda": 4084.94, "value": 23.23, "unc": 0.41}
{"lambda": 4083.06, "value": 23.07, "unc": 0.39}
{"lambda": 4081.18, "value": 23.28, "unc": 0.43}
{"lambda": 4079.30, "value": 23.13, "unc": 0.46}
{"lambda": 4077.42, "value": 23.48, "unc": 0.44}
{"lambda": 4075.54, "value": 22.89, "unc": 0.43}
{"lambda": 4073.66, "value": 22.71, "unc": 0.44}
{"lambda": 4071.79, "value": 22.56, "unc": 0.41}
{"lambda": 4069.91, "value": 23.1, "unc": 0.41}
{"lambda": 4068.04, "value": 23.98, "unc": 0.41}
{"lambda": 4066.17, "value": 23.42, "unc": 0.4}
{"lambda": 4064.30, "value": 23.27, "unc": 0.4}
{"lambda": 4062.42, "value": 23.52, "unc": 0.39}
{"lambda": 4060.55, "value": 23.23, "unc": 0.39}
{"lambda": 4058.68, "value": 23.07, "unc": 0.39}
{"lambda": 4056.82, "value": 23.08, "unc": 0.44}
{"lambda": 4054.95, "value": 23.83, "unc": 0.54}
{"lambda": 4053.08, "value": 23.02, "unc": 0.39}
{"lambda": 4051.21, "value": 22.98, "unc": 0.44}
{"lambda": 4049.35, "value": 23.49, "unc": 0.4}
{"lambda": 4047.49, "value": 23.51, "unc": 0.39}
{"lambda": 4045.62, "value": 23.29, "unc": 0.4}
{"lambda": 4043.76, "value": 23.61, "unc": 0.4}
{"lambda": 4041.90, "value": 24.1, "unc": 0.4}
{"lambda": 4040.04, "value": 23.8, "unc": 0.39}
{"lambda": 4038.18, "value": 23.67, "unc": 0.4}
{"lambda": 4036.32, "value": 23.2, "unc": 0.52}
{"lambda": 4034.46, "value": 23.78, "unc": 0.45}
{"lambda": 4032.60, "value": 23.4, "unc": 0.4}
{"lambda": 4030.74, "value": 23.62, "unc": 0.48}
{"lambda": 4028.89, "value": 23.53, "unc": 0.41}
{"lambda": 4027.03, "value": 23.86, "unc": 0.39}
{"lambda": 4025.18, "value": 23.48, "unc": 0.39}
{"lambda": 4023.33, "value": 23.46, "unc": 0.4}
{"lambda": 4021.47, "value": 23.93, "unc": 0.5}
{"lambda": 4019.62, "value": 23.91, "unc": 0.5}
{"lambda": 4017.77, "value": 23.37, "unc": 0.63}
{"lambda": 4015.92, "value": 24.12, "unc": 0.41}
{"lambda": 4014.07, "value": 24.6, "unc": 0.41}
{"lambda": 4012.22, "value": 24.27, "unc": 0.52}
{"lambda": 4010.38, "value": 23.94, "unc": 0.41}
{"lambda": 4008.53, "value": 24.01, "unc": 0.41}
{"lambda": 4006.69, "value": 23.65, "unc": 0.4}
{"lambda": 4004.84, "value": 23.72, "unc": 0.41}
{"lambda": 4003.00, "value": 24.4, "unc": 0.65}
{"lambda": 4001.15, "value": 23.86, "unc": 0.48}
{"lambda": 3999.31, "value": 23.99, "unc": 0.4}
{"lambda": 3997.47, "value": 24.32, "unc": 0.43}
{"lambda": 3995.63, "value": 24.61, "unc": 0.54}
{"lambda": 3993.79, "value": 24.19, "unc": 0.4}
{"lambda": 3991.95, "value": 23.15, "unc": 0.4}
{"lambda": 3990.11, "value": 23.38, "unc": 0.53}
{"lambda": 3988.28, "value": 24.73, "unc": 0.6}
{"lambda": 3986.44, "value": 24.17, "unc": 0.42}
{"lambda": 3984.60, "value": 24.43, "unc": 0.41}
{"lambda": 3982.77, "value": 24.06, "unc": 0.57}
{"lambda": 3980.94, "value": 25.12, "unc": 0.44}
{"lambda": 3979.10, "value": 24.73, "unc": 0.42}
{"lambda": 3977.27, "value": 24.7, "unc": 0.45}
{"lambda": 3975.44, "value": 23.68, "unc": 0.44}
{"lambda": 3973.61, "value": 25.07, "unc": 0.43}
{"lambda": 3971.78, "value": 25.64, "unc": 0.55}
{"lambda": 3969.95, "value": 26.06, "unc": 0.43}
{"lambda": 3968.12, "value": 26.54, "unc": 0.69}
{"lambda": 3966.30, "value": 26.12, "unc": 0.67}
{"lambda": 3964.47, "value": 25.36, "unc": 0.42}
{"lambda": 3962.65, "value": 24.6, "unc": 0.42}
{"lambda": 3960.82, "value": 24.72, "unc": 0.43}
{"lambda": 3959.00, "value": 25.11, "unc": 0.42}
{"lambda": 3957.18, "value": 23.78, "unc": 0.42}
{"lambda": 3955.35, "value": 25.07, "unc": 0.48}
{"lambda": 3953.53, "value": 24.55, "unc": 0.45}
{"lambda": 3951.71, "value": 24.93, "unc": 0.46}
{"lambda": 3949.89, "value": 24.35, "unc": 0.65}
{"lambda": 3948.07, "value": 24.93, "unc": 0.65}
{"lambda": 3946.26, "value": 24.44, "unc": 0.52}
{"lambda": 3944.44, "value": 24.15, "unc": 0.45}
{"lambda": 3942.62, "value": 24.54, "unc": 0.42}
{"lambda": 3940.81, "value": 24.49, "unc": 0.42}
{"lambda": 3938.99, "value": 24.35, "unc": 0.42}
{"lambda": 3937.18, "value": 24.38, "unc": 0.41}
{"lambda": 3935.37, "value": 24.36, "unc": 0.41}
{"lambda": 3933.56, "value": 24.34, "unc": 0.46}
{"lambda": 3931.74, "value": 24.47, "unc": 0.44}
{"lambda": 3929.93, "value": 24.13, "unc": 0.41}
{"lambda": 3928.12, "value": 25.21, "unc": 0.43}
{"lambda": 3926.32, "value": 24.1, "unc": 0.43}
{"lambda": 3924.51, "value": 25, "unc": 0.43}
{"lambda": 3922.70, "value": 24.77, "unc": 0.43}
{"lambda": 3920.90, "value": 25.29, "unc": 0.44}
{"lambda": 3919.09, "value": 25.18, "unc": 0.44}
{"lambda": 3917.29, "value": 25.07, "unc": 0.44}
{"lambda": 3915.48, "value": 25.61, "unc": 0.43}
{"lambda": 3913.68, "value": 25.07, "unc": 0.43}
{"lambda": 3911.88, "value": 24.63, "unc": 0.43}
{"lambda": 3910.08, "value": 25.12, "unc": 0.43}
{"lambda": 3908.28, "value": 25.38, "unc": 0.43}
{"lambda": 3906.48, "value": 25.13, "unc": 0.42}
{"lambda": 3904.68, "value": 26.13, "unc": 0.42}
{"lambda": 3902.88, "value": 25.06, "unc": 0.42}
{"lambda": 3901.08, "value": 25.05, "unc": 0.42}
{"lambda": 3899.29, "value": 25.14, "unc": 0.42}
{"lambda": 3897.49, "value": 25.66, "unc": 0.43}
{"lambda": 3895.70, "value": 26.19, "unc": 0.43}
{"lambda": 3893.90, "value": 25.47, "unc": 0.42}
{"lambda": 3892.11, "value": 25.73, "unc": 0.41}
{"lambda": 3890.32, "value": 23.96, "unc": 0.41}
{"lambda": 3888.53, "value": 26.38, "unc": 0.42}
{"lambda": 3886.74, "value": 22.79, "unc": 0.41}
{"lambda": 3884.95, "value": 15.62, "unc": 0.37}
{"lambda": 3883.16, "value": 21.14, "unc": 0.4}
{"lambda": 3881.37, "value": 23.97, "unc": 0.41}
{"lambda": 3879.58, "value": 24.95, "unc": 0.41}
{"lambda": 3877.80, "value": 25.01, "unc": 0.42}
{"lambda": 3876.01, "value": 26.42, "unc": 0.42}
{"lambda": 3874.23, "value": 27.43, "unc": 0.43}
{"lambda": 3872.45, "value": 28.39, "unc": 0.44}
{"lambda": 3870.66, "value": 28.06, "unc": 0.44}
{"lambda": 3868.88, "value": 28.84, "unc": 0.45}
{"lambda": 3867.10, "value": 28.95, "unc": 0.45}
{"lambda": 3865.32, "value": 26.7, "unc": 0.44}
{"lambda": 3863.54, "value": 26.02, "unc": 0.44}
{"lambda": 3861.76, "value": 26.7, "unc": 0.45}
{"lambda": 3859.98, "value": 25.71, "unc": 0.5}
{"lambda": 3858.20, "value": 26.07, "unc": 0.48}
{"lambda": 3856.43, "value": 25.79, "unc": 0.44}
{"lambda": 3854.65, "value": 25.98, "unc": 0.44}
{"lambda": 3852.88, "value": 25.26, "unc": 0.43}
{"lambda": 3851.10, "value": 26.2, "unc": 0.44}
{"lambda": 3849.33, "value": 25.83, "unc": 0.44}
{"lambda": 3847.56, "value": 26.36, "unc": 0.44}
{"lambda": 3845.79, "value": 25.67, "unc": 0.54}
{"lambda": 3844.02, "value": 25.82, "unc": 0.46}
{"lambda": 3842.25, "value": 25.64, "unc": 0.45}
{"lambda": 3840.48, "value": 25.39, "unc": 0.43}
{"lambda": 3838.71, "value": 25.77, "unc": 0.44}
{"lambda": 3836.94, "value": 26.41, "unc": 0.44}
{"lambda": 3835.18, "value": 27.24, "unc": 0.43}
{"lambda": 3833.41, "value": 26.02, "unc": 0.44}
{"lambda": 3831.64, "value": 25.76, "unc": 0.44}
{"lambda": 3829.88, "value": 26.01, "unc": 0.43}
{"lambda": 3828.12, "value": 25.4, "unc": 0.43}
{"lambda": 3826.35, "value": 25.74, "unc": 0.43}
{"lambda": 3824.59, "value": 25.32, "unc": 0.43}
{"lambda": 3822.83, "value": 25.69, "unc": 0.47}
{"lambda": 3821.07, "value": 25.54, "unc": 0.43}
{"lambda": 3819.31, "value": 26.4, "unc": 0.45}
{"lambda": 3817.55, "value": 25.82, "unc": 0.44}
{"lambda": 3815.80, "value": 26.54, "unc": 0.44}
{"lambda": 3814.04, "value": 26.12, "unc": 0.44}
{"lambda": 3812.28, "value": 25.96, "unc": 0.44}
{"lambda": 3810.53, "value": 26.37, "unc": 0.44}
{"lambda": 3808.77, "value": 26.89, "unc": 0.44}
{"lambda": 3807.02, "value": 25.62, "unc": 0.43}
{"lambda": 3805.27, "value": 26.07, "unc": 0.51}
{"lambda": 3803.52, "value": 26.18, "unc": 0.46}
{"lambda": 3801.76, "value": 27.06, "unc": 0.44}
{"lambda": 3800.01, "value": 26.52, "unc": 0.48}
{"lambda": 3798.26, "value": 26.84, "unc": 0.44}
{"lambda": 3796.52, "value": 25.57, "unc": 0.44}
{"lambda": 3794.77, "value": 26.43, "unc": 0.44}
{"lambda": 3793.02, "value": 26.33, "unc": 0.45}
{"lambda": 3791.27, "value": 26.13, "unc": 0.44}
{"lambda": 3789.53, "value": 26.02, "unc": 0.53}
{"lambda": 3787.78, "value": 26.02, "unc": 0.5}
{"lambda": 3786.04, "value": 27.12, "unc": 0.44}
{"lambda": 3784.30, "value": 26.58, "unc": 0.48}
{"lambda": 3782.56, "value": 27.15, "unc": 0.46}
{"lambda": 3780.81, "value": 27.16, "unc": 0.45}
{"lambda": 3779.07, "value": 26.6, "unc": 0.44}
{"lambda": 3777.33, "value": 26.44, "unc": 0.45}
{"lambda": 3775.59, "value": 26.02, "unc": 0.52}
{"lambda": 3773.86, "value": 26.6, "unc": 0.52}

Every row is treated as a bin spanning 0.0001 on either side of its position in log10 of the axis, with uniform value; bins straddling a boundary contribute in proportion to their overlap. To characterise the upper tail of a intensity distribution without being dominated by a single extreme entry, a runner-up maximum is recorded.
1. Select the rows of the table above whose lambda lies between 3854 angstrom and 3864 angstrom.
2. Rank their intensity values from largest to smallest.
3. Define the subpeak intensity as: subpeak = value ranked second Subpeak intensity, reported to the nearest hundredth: 26.07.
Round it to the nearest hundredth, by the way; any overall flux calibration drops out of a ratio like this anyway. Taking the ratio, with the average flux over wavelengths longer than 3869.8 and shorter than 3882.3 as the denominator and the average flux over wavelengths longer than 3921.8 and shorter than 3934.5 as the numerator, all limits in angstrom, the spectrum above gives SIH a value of 0.93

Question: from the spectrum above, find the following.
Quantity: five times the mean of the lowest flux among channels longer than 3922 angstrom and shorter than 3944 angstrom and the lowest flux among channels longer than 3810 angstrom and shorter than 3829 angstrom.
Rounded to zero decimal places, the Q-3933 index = 124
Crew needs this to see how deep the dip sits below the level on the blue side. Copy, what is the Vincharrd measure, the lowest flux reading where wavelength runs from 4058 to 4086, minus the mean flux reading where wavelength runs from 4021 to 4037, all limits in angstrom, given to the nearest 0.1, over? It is -1.0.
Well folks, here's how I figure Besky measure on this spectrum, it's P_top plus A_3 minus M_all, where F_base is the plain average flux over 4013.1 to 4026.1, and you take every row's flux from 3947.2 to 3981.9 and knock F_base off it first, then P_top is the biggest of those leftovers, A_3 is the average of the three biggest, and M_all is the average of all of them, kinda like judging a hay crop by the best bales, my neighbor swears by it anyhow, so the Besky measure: 3.9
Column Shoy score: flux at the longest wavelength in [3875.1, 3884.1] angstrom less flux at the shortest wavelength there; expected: -5.3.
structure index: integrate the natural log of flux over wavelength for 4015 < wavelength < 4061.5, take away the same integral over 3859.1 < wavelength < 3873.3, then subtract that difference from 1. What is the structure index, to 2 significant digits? -99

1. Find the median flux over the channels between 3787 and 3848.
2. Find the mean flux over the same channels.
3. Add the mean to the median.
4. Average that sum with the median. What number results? 39.1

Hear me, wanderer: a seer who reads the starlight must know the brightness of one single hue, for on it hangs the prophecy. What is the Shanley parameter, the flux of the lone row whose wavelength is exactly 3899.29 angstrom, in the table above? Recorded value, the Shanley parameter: 25.14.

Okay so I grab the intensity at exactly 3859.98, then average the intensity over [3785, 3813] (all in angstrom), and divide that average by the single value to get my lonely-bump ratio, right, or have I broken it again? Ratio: 1.02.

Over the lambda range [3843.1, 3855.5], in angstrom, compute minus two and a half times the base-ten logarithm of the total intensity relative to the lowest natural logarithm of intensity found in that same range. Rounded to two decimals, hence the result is -4.37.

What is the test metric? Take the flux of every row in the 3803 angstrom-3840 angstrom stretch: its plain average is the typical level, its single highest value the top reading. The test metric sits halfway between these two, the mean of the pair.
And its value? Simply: 26.6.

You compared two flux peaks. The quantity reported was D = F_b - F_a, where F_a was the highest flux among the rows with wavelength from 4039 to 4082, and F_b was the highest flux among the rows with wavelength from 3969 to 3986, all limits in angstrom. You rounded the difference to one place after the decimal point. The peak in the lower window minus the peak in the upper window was 2.0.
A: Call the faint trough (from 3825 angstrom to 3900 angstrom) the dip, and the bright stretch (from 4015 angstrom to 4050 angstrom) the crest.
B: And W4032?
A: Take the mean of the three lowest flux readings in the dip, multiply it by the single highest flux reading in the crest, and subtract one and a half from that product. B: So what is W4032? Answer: 477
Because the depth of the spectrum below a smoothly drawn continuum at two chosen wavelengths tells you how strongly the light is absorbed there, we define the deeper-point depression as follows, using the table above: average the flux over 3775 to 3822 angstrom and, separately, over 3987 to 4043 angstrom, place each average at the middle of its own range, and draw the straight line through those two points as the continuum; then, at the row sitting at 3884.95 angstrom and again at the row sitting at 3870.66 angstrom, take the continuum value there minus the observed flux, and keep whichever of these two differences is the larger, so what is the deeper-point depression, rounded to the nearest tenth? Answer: 9.7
